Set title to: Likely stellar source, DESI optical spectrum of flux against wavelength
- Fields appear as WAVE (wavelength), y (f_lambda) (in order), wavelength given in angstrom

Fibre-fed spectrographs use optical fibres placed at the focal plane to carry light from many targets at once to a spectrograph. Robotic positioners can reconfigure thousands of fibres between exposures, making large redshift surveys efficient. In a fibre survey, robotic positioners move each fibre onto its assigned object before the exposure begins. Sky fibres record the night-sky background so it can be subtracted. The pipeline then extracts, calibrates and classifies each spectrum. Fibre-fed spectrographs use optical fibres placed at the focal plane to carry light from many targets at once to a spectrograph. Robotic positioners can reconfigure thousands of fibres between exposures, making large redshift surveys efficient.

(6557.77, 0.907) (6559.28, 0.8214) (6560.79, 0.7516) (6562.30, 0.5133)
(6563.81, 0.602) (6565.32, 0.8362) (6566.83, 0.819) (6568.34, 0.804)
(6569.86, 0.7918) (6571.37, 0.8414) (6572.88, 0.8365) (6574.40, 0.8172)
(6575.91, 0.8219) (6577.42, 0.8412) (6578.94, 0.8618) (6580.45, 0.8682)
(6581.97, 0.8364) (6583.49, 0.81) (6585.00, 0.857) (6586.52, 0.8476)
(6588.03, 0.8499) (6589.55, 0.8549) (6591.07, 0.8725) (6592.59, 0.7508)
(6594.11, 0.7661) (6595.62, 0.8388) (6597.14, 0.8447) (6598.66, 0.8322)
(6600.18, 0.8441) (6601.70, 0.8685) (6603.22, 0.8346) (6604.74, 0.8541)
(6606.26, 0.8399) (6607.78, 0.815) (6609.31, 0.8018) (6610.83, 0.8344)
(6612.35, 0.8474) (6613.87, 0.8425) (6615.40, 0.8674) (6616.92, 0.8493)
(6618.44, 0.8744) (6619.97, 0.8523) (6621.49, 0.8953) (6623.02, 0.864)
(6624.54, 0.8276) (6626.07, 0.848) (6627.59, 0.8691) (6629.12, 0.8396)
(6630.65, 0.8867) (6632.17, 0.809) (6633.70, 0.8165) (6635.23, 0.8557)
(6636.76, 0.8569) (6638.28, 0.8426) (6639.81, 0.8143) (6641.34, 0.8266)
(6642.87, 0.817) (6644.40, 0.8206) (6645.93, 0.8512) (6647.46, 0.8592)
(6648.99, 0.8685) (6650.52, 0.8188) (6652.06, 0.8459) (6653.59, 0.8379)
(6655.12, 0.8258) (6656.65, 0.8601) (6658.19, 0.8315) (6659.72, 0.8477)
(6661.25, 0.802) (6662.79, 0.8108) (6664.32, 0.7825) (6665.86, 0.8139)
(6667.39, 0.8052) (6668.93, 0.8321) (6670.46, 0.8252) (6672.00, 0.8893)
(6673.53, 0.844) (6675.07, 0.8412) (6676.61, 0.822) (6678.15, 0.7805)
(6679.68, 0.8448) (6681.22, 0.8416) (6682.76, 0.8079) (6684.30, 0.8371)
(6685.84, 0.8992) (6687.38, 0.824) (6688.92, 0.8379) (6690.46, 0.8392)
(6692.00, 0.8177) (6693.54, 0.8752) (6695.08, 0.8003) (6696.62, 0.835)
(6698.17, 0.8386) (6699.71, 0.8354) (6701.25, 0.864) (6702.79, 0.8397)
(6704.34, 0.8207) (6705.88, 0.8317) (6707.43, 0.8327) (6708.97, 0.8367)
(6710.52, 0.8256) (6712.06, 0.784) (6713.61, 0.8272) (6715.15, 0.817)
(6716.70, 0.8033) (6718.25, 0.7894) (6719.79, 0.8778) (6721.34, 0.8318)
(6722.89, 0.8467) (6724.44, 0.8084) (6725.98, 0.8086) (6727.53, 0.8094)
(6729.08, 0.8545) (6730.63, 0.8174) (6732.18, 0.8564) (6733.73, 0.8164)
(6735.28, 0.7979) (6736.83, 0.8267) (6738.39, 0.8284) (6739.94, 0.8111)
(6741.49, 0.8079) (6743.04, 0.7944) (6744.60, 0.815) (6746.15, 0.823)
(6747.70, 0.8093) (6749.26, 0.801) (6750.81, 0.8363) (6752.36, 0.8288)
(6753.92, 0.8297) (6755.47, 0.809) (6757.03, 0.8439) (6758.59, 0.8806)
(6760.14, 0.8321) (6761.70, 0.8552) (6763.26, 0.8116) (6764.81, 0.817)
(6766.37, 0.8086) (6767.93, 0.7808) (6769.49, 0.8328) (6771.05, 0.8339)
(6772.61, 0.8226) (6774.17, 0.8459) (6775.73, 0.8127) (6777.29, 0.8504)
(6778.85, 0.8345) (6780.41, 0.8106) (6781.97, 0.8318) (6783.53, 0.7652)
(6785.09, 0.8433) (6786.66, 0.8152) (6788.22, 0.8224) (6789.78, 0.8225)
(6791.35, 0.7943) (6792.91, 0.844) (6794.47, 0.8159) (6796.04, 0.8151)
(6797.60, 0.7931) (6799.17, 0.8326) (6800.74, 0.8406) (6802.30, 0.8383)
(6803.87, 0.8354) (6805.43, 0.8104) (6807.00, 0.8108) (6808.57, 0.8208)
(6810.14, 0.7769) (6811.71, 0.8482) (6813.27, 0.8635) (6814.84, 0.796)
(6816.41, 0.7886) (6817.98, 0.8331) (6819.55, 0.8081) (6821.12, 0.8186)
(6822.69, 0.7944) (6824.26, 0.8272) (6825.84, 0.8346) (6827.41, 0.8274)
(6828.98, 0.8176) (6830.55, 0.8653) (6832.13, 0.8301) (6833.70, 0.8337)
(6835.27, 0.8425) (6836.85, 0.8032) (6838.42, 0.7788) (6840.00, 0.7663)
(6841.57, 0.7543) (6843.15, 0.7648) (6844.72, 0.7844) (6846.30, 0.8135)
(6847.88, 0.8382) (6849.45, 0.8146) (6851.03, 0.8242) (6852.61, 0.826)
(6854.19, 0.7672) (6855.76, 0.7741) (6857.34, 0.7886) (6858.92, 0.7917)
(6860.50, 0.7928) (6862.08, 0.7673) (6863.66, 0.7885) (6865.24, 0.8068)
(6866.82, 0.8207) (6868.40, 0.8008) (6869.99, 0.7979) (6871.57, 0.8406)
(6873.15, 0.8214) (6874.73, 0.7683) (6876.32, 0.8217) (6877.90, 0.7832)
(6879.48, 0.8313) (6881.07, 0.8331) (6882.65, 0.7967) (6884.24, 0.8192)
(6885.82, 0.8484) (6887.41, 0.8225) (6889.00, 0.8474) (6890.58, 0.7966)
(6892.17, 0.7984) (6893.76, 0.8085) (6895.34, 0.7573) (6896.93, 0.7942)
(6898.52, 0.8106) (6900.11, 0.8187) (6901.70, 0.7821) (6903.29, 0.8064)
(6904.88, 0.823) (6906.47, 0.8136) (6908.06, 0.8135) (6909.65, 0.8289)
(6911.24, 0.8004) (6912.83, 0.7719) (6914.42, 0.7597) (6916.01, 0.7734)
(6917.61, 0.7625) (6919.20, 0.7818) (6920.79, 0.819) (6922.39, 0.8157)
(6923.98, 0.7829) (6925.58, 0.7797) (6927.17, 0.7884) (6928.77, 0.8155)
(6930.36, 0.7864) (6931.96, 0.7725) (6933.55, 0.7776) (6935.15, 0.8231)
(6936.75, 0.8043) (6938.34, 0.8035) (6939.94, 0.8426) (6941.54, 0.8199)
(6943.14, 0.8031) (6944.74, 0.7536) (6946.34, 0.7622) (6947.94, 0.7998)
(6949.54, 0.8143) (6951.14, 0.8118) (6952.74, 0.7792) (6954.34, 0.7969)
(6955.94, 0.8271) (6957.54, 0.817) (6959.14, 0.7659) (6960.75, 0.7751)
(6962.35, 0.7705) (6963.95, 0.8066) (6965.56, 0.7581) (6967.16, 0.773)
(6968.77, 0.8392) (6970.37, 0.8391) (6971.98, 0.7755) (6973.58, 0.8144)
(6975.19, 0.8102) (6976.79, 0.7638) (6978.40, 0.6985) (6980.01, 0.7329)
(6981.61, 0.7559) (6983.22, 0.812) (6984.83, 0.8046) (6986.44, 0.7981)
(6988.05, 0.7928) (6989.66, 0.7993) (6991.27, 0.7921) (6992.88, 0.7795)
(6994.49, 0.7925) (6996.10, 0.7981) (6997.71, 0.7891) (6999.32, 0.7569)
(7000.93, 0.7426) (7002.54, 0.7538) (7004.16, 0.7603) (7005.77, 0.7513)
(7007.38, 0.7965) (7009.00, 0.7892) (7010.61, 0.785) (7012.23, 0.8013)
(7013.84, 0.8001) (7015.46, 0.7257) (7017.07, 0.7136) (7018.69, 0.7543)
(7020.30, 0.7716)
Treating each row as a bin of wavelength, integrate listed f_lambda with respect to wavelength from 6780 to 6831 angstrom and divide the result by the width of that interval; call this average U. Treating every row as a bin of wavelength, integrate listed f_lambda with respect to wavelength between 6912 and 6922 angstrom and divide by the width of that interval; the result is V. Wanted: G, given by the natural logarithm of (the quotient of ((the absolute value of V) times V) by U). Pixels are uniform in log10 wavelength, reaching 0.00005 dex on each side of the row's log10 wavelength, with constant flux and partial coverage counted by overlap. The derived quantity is -0.30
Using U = 0.820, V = 0.780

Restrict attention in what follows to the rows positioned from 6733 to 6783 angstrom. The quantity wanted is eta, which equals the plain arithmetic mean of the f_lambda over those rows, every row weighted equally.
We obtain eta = 0.823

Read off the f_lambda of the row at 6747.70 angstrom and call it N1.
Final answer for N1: 0.8093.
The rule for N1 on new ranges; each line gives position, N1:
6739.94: 0.8111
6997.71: 0.7891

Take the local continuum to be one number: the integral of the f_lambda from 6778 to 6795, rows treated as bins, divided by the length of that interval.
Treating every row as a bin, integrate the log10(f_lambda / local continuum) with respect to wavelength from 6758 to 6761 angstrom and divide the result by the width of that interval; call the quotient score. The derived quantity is 0.019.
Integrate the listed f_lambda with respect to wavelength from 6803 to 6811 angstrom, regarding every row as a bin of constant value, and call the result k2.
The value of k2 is 6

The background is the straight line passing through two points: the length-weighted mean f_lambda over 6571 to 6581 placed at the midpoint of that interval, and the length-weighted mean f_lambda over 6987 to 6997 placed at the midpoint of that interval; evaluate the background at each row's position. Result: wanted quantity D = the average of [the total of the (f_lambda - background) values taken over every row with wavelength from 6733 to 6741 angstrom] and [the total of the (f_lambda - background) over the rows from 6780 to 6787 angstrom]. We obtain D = -0.02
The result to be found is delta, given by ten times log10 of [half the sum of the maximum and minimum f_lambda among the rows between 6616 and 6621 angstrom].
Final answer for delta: -0.65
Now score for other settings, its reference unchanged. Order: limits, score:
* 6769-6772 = 0.007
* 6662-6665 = -0.012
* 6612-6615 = 0.015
